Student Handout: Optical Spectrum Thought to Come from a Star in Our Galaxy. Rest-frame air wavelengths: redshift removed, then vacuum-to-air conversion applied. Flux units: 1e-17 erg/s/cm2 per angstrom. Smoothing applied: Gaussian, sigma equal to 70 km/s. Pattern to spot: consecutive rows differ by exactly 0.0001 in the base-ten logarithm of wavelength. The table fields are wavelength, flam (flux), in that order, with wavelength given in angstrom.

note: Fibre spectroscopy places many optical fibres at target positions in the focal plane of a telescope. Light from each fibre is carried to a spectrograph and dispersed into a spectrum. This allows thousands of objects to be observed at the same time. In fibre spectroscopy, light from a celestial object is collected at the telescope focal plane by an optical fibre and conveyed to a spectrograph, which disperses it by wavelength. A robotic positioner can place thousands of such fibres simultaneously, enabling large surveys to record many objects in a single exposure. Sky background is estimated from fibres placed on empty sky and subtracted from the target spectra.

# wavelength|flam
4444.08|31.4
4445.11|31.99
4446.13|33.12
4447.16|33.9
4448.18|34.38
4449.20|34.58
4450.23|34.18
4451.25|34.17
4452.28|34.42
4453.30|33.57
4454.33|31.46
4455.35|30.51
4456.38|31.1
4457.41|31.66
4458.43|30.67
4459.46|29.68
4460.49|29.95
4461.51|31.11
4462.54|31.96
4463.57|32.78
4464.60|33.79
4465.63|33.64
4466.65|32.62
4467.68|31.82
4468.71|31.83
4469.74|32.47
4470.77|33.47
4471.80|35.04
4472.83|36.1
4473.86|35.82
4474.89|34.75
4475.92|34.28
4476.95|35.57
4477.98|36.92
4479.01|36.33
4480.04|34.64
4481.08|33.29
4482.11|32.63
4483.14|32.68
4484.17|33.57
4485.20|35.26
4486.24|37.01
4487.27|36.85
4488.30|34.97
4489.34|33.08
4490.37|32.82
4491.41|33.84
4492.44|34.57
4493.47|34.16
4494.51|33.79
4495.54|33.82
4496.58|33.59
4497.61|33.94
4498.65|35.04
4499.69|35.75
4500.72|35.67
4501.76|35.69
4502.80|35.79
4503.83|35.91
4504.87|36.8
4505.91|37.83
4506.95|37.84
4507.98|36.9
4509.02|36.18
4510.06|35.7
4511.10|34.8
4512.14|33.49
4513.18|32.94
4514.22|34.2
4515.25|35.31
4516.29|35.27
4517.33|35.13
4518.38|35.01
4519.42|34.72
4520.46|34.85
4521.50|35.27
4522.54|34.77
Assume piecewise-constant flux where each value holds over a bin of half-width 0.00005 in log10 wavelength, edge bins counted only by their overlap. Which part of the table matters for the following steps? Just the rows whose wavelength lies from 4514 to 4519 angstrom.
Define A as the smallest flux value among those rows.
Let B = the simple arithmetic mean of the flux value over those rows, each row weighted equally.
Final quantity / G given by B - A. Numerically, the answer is 0.8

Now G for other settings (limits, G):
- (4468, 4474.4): 2.3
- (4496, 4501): 1.2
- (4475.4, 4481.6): 1.9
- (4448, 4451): 0.2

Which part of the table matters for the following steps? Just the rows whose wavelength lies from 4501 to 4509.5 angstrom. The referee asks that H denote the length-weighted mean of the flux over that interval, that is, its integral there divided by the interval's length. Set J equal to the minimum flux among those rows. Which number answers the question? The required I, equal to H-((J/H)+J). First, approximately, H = 36.6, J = 35.69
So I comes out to -0.1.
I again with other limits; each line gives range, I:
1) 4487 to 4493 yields 0.5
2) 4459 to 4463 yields 0.0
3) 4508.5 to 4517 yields 0.9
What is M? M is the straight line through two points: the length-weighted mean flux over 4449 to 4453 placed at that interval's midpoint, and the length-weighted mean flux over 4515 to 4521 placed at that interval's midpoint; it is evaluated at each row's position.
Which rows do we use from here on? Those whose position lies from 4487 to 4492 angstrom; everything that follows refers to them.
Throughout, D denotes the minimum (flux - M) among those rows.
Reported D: -2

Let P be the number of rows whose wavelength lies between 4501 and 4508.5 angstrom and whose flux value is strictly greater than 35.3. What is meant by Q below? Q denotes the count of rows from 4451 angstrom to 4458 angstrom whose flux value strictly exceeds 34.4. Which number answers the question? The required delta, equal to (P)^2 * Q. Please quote 49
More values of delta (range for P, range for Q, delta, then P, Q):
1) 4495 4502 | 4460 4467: 0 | 3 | 0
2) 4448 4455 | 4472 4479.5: 0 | 0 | 6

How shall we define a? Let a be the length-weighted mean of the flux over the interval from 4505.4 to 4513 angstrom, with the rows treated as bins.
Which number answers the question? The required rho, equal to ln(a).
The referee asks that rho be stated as 3.582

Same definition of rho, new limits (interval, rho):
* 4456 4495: 3.515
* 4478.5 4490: 3.542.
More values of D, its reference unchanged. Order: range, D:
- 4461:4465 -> -3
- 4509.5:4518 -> -2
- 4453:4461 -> -5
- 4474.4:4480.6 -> 0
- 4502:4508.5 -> 1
